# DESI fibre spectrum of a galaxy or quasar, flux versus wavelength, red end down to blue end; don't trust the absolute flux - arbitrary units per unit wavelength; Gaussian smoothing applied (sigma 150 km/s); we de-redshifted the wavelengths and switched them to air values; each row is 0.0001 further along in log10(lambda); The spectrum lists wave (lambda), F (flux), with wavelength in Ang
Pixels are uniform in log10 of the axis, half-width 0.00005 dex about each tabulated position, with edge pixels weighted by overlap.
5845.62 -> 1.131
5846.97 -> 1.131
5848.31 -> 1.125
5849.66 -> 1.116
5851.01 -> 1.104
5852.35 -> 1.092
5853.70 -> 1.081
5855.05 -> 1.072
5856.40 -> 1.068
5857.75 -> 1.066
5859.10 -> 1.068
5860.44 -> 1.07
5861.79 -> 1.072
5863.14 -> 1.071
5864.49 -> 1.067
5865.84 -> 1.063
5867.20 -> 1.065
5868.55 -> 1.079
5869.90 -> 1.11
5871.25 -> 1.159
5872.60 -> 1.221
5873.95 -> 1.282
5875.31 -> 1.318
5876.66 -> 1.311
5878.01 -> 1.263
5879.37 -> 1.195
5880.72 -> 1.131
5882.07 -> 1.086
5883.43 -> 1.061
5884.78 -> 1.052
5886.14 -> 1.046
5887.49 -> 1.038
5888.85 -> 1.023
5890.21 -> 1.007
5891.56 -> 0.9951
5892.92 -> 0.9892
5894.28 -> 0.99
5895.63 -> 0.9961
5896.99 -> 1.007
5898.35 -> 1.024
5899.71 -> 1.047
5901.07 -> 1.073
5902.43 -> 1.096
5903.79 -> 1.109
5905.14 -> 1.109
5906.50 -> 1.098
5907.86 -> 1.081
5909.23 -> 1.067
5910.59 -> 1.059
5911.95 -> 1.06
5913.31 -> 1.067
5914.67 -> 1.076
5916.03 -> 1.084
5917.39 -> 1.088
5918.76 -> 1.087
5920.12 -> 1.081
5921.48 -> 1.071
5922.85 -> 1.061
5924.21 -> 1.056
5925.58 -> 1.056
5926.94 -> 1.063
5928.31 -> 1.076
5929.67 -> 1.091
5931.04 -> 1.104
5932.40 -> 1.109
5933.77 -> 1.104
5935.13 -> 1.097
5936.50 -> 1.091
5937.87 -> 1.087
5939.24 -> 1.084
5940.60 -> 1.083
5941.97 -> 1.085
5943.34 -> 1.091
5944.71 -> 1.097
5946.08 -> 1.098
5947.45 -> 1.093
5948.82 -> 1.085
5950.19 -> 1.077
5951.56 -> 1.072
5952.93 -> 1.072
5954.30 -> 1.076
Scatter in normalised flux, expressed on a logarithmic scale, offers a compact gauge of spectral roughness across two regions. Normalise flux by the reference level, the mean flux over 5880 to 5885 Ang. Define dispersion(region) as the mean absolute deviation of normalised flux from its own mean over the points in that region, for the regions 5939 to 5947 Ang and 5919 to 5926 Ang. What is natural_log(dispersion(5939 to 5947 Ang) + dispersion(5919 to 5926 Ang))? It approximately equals -4.3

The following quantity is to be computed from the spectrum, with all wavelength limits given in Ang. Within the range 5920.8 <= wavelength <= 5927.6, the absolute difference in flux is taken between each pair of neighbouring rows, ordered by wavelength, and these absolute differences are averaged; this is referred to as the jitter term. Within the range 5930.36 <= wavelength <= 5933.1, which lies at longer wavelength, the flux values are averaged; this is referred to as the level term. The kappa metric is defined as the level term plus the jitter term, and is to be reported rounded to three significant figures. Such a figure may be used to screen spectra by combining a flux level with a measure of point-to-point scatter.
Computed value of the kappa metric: 1.11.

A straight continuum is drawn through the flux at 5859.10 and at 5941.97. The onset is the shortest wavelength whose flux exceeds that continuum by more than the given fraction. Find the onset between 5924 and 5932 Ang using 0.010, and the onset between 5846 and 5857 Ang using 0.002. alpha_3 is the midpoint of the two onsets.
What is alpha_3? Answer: 5889.0 Ang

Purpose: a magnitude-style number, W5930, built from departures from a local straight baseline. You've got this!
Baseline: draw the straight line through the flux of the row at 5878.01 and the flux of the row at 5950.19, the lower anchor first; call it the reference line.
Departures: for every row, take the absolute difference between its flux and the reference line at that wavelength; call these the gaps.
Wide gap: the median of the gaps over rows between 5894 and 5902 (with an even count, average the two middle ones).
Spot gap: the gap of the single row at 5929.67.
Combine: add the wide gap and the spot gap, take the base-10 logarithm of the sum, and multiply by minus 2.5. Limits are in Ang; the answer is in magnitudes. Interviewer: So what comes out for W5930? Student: 1.6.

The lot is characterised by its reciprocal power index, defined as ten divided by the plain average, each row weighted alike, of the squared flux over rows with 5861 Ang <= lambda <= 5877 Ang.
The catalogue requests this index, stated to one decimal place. 7.5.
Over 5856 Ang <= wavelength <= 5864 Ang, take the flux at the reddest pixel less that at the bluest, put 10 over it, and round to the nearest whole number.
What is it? 3333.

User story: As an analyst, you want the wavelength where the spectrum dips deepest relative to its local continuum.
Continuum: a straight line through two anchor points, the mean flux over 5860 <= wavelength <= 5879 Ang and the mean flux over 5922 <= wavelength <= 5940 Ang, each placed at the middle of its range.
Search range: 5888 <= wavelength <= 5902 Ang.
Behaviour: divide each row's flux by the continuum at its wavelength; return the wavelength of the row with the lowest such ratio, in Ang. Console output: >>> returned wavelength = 5892.92 Ang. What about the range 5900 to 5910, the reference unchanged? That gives 5901.07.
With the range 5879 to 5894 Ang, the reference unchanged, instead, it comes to 5892.92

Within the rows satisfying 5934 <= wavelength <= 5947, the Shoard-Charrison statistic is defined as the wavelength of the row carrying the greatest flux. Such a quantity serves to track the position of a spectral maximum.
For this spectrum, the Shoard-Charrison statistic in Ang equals 5946.08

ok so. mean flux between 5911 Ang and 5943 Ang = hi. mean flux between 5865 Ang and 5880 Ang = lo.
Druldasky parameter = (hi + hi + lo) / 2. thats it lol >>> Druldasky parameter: 1.67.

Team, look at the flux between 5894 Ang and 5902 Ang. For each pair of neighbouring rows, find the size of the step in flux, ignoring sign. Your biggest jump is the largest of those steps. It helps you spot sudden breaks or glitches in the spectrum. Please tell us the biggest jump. 0.026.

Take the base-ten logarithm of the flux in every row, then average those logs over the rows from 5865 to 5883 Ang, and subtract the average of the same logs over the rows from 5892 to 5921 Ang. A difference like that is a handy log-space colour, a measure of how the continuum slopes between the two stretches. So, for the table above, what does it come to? 0.043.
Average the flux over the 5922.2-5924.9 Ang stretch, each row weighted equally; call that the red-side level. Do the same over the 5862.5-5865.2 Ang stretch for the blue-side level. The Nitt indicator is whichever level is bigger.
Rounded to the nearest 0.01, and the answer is 1.07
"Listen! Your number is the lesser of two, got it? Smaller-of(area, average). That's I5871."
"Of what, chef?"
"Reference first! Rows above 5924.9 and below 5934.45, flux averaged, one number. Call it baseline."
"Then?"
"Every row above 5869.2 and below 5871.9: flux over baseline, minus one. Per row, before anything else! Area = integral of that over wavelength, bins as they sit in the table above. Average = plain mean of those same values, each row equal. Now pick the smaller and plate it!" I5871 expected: 0.04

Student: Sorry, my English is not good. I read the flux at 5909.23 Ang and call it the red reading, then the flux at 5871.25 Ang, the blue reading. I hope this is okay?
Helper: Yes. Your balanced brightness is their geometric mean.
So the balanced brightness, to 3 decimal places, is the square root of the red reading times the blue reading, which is 1.112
